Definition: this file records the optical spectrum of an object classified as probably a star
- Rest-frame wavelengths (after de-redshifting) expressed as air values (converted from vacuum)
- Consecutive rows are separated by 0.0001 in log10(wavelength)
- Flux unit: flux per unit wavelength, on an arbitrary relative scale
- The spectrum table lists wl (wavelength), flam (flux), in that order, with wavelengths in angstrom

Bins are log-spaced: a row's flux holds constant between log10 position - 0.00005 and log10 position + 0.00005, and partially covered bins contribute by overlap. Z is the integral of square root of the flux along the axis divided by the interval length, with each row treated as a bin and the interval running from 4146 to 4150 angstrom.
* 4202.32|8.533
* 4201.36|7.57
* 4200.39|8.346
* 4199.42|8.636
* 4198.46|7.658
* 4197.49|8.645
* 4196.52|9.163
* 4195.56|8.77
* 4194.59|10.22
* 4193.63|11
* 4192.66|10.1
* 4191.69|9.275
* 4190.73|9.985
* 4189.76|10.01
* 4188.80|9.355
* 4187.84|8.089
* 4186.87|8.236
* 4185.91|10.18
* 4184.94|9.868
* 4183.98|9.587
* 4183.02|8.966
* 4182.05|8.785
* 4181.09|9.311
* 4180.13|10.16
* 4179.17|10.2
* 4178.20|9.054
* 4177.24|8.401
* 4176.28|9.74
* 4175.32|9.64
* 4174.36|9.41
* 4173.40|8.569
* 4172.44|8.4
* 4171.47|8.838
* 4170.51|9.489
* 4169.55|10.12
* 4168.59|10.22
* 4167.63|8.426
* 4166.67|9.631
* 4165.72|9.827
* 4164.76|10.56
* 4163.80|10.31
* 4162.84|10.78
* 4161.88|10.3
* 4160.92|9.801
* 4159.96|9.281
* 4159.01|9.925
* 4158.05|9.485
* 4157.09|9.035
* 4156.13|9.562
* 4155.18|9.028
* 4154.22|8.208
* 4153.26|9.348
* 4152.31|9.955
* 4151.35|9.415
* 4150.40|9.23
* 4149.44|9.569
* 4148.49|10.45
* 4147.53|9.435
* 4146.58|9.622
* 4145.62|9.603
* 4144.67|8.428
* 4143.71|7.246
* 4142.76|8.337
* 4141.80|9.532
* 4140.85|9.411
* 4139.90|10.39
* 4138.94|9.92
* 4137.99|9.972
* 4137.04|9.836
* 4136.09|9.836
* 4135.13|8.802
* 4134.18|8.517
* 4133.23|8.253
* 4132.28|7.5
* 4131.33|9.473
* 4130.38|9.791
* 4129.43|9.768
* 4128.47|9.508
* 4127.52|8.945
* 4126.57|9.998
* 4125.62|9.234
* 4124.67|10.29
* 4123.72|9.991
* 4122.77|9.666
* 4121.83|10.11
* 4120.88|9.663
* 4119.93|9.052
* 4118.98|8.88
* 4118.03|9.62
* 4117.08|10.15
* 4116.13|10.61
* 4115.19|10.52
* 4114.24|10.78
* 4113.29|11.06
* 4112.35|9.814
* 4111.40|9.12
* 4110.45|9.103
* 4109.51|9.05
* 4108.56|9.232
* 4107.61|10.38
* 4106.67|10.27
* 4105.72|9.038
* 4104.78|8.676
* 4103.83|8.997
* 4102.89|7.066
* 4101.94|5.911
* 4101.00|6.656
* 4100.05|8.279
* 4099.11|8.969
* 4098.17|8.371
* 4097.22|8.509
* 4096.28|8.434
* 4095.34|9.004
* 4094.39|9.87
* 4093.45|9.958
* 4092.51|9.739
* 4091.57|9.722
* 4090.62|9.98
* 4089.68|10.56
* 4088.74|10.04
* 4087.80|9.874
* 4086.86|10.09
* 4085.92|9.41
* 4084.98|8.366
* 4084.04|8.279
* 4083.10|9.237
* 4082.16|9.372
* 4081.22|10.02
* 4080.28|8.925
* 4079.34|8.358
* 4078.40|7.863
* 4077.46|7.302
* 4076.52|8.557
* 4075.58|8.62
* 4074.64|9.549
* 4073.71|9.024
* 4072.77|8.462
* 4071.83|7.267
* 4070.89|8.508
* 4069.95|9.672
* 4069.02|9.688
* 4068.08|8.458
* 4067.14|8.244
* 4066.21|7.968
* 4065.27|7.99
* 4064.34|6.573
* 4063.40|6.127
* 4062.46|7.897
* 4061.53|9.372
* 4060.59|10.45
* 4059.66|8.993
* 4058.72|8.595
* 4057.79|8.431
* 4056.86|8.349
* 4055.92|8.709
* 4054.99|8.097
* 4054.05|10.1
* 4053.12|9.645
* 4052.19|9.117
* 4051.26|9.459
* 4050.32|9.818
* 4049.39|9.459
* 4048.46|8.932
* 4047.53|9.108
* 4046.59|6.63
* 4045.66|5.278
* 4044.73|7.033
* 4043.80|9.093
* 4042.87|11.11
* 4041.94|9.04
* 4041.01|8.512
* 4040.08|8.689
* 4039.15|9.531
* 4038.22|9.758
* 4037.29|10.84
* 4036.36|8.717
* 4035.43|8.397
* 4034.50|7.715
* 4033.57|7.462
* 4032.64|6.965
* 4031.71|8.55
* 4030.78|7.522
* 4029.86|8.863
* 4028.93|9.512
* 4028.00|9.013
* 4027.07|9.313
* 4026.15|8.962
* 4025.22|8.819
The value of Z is 3.12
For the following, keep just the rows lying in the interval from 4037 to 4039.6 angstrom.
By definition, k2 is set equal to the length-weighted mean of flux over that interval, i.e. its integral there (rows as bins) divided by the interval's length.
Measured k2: 10.0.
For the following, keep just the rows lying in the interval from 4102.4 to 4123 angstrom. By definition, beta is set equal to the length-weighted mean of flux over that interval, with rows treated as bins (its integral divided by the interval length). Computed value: 9.58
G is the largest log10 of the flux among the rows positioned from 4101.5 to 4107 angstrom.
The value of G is 1.01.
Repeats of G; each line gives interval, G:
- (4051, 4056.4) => 1.00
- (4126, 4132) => 1.00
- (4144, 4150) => 1.02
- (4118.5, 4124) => 1.00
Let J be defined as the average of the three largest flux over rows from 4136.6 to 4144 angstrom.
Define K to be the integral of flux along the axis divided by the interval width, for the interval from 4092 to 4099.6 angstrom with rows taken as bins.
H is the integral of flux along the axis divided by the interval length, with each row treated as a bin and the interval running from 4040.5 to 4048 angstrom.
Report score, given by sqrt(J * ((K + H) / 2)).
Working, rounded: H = 8.2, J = 10.09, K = 9.1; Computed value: 9.36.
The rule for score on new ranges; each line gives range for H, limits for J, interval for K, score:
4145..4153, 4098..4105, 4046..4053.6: 9.09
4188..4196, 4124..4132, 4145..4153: 9.87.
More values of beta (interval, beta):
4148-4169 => 9.65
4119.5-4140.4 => 9.48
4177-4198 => 9.43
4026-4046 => 8.65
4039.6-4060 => 8.74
